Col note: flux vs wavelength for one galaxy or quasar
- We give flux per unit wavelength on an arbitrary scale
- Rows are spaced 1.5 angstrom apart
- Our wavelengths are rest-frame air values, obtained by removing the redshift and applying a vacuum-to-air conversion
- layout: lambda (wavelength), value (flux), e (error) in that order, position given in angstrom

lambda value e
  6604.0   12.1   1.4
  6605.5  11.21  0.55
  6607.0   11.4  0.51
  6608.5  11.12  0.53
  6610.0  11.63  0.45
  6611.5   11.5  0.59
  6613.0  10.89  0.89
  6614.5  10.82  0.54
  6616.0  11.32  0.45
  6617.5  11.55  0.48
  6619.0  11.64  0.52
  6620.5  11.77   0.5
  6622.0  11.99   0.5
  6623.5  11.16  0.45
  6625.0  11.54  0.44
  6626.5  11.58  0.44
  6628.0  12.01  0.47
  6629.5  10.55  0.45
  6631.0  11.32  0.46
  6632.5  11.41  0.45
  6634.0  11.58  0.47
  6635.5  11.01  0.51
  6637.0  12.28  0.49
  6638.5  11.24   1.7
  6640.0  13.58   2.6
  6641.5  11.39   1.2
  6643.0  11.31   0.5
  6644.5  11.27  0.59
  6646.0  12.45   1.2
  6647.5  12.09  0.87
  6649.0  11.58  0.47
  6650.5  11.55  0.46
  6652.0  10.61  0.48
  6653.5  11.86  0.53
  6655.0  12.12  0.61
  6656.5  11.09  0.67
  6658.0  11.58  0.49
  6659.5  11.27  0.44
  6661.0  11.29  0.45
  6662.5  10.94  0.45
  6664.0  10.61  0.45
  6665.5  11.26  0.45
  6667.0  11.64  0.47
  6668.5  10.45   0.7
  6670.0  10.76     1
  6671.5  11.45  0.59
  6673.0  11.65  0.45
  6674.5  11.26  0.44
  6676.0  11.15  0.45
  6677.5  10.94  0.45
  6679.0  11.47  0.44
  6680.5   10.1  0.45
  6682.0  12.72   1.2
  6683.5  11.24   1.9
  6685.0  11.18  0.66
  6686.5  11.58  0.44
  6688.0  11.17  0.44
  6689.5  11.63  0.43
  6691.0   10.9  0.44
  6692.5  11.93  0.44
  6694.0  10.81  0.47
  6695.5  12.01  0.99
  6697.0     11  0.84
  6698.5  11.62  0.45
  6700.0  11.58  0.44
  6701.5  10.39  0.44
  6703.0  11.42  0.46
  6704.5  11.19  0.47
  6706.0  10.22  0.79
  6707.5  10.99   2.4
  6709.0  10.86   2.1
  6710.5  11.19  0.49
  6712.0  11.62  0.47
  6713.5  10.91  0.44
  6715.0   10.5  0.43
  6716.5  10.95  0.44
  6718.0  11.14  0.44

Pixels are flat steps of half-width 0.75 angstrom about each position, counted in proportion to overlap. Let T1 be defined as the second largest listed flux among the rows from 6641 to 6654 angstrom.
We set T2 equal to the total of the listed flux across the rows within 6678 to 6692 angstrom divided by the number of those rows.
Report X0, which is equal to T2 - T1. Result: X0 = -0.76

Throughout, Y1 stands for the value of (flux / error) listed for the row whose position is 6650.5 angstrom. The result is 25.1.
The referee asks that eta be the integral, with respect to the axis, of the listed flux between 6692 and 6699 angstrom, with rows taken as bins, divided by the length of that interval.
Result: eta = 11.45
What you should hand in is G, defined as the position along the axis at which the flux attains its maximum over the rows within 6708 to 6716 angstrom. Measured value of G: 6712.0 angstrom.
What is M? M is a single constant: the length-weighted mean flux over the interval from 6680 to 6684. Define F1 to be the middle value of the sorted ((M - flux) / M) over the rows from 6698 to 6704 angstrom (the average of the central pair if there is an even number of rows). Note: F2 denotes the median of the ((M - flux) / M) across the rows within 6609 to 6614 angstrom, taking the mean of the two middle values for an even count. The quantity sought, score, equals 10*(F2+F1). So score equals -0.11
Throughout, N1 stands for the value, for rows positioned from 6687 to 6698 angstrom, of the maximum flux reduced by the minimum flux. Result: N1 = 1.20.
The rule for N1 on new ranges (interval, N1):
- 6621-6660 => 3.03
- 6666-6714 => 2.62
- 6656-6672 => 1.19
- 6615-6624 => 0.83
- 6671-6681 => 1.55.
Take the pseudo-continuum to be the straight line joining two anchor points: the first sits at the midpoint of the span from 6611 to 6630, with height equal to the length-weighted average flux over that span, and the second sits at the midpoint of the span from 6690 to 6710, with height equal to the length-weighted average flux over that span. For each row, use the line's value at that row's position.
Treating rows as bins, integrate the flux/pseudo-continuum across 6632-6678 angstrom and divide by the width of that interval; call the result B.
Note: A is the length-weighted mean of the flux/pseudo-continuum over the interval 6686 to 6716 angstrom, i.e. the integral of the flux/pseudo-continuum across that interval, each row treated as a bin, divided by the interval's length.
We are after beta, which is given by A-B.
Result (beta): -0.011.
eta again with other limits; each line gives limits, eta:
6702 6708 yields 10.93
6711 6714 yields 11.29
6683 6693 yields 11.37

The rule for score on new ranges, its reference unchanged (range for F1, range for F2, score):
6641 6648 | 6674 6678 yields 0.30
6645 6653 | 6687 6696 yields -0.09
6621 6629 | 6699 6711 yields 0.18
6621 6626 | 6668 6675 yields 0.07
